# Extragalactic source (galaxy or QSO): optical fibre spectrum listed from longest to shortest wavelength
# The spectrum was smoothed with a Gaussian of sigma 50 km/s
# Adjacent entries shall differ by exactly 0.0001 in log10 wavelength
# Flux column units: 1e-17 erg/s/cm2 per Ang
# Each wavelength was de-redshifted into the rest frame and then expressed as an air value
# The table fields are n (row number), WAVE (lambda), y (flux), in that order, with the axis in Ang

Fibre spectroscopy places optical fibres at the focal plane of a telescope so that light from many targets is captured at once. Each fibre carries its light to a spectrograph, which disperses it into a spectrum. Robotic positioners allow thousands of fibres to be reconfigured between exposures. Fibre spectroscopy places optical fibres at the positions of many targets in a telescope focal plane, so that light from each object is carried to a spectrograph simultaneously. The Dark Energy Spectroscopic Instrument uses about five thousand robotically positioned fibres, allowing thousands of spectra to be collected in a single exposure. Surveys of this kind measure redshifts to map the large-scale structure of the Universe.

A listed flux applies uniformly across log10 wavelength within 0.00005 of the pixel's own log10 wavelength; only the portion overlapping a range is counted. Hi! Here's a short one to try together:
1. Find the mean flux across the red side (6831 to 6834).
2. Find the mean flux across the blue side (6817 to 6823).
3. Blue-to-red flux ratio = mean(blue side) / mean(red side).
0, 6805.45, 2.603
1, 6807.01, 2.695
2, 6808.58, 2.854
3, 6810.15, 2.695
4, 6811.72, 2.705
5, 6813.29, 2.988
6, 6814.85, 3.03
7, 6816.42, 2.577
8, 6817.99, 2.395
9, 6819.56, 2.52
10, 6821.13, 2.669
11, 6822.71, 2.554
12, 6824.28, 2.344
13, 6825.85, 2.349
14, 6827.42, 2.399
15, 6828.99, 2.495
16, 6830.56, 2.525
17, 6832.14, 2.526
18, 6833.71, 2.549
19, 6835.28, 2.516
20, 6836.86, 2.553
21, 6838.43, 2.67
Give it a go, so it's 1.00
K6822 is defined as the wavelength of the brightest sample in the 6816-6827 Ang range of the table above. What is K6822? 6821.13 Ang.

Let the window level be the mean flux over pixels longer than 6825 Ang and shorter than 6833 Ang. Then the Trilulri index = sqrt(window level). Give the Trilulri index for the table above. 1.57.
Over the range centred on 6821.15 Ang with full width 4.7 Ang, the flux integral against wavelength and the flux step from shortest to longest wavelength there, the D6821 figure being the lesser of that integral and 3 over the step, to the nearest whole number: 12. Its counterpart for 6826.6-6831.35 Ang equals 12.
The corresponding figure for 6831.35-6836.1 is -300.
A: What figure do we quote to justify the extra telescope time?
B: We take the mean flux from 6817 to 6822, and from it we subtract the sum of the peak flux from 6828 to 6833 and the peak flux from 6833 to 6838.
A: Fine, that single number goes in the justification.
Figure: -2.55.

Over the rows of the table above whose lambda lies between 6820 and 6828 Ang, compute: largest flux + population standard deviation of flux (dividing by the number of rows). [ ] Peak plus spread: 2.80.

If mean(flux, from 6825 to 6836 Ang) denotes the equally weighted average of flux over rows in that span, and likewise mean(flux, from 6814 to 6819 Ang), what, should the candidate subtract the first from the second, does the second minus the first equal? 0.19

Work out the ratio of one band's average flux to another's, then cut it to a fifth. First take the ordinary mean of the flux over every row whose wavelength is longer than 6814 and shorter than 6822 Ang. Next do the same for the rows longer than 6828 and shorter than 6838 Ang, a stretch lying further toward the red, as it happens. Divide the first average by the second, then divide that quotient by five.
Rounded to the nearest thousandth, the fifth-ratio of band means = 0.209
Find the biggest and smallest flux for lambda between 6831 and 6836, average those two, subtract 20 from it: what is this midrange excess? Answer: -17.5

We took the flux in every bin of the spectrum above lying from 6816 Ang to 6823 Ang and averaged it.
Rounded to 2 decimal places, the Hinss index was 2.54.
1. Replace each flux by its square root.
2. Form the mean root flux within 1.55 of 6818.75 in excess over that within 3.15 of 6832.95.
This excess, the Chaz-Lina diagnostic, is -0.02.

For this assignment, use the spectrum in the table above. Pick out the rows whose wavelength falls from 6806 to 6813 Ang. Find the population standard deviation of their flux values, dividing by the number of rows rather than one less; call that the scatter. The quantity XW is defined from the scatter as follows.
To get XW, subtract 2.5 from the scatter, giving -2.43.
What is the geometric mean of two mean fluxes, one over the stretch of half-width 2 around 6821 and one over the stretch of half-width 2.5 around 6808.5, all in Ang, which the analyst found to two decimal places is 2.66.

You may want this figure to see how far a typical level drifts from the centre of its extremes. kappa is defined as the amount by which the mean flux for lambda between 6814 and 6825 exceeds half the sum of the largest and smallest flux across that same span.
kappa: -0.10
